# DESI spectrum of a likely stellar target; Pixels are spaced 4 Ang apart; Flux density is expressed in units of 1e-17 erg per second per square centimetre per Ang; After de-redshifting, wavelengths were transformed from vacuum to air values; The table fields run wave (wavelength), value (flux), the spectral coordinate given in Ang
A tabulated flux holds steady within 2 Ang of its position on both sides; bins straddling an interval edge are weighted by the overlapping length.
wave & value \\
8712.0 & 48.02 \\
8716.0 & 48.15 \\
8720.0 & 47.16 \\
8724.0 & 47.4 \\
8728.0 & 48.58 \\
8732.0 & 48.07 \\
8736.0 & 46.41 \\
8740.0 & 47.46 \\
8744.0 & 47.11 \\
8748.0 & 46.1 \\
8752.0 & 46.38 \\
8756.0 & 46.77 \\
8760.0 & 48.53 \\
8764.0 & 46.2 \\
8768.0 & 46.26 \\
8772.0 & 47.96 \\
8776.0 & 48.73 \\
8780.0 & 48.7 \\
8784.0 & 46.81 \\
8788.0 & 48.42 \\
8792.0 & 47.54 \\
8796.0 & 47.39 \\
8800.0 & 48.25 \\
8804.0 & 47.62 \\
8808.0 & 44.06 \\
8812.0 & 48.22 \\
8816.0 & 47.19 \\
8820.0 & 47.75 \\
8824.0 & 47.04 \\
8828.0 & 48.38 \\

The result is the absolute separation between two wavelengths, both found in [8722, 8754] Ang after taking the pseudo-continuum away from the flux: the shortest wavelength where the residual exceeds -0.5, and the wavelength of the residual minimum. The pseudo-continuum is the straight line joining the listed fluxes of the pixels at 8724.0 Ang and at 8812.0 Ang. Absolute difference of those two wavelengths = 24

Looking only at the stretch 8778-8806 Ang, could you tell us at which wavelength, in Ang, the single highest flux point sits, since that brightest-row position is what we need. 8780.0 Ang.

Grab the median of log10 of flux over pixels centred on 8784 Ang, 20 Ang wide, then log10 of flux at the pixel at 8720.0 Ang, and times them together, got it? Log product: 2.82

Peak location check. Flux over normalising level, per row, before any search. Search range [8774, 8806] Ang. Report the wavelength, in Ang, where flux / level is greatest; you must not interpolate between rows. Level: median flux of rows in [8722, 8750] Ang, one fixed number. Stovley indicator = 8776.0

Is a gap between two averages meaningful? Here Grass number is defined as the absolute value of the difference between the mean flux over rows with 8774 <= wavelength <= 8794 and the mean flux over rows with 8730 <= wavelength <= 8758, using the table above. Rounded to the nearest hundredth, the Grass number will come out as 1.14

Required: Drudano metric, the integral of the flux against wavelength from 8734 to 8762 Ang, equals 1315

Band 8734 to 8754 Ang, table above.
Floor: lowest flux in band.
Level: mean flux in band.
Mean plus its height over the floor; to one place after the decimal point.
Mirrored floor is 47.3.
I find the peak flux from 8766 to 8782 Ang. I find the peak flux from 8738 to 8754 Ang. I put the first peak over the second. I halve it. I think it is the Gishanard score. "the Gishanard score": 0.513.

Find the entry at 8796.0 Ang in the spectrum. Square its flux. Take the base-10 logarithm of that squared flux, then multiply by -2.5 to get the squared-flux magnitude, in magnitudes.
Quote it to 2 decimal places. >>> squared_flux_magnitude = -8.38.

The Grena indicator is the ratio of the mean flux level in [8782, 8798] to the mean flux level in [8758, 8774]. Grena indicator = 1.01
